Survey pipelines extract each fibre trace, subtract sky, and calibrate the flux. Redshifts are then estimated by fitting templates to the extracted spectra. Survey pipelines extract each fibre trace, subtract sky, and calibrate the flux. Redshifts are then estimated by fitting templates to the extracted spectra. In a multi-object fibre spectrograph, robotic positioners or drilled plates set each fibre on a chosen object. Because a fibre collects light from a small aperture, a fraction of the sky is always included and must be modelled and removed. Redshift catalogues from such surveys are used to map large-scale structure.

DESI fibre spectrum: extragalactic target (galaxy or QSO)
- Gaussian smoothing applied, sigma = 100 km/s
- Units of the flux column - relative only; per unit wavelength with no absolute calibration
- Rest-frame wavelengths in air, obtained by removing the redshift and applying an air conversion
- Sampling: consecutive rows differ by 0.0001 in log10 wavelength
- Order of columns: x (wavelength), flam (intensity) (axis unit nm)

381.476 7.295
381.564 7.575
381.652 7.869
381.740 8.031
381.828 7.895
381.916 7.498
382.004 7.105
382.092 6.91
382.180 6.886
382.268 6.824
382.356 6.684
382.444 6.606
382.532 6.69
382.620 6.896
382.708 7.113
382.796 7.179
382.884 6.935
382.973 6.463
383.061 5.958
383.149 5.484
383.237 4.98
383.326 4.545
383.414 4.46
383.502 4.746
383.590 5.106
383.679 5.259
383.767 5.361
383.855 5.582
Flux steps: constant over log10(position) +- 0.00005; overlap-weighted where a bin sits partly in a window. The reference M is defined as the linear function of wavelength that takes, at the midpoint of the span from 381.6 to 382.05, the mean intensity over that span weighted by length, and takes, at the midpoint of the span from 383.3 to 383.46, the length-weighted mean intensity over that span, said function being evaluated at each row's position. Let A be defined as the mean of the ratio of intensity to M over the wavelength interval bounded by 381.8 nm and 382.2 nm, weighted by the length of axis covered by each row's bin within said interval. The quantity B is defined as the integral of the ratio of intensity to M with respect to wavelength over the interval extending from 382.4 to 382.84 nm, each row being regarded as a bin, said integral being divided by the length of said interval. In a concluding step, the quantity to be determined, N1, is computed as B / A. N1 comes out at 1.15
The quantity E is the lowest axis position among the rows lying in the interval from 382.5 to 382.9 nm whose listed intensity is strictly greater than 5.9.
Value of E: 382.532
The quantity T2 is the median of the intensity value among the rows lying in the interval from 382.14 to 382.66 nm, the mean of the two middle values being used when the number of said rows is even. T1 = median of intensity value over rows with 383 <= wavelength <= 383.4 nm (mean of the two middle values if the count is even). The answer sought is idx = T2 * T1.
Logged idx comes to 35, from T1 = 5.2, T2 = 6.8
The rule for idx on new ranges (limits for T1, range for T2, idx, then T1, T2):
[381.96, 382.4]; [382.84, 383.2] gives 43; 6.9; 6.2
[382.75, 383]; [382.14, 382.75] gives 47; 6.9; 6.8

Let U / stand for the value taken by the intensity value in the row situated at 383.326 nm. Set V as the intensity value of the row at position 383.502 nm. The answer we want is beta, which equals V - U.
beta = 0.2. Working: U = 4.545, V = 4.746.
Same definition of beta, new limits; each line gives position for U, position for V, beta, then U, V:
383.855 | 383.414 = -1.1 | 5.582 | 4.46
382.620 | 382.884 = 0.0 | 6.896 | 6.935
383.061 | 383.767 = -0.6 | 5.958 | 5.361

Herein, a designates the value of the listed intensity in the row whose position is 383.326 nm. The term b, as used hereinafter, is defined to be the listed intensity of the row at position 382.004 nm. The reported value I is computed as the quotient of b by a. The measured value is 1.56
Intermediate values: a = 4.545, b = 7.105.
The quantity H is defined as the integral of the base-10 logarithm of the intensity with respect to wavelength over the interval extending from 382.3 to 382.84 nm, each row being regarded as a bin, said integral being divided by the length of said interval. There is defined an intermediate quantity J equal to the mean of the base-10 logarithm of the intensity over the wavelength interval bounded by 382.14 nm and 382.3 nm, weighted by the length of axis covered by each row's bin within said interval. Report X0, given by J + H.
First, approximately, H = 0.837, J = 0.836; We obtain 1.67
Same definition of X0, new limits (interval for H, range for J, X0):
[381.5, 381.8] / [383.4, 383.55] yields 1.56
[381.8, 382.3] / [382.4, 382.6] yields 1.68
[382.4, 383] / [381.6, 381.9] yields 1.73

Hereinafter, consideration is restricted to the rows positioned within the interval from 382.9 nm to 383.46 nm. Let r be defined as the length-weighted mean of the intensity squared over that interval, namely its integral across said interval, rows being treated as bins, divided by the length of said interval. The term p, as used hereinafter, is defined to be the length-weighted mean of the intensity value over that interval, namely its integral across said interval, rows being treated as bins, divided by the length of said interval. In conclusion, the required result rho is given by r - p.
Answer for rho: 24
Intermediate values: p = 5.4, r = 30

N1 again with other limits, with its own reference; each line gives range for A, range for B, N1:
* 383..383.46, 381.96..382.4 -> 0.93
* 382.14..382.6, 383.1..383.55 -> 1.02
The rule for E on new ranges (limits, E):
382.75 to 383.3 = 382.796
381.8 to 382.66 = 381.828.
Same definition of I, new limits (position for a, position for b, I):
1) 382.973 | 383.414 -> 0.69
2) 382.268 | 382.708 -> 1.04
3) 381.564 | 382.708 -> 0.94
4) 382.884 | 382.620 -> 0.99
